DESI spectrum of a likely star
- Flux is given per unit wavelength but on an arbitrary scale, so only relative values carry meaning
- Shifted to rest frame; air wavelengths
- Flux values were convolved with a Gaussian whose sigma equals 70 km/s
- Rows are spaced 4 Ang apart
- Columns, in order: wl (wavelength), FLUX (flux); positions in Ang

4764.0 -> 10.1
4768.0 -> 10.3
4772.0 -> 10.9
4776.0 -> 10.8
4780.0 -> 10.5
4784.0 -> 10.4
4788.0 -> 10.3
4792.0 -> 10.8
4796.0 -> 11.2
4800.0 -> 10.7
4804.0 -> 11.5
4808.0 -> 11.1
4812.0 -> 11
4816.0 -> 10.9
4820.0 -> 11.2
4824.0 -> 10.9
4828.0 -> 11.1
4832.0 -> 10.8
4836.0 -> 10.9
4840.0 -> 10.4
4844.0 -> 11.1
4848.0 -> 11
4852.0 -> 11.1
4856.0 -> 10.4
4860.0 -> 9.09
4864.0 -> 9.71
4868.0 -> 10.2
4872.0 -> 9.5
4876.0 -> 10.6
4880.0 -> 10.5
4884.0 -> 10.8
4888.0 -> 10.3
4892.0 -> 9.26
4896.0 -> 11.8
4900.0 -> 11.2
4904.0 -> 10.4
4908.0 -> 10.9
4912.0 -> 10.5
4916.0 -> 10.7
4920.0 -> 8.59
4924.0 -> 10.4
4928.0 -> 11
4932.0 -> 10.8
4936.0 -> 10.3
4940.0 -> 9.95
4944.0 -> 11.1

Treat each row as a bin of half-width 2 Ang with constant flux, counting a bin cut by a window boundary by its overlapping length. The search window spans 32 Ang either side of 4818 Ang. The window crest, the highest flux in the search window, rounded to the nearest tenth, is 11.5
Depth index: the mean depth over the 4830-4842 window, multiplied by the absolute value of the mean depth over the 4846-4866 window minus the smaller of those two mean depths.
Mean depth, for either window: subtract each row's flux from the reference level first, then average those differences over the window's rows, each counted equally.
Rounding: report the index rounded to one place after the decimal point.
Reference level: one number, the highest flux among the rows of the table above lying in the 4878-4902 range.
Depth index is 0.5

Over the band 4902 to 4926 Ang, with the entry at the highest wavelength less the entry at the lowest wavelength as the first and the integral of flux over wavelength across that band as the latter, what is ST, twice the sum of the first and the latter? 492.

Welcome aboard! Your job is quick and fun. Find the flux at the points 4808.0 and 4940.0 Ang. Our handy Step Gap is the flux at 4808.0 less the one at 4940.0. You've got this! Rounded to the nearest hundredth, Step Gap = 1.15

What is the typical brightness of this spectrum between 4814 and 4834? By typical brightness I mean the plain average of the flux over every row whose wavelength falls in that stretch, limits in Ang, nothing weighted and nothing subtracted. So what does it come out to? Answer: 11.0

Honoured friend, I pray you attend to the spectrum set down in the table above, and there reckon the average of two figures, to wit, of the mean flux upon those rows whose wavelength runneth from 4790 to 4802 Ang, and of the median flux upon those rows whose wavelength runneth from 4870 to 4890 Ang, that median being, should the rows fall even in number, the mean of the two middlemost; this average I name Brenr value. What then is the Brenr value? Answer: 10.70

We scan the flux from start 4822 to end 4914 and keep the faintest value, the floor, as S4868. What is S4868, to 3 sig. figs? 9.09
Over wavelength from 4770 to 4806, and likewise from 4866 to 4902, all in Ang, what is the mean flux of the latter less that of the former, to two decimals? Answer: -0.33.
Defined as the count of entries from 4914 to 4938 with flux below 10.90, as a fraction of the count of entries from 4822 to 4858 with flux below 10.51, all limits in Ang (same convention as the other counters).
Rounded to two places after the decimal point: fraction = 2.50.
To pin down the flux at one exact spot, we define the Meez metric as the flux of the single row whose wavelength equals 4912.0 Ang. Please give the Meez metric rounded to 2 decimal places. 10.50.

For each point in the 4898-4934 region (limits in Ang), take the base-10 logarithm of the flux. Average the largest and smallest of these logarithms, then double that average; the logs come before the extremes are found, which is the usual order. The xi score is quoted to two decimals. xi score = 1.98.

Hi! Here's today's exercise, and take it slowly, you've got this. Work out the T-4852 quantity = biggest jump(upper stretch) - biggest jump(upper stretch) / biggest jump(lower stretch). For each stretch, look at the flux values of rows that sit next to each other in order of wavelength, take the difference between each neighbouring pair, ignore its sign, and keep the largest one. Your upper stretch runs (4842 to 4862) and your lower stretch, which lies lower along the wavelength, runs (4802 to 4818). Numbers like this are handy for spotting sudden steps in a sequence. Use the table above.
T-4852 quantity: -2.0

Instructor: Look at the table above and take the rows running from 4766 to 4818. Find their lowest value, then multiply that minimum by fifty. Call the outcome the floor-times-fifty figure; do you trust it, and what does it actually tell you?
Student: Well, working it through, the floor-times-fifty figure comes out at 515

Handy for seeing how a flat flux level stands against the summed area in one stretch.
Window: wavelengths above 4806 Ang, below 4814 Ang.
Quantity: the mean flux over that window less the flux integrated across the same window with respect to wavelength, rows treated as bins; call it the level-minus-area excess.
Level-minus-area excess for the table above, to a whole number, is -77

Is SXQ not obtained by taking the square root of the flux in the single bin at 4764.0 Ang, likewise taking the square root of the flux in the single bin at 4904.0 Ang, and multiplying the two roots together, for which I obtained 10.2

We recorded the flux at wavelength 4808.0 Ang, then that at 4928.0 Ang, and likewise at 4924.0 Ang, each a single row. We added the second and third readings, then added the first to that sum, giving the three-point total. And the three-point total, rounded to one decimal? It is 32.5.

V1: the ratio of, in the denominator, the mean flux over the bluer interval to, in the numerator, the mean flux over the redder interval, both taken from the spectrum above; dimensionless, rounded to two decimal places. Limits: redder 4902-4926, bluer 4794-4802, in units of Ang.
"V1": 0.94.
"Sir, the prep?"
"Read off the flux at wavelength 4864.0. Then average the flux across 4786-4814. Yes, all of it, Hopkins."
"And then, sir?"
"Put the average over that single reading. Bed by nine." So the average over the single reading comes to 1.13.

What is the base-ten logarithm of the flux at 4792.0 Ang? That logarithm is 1.03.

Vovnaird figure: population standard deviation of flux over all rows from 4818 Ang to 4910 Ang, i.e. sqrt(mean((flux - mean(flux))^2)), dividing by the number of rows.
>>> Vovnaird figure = 0.65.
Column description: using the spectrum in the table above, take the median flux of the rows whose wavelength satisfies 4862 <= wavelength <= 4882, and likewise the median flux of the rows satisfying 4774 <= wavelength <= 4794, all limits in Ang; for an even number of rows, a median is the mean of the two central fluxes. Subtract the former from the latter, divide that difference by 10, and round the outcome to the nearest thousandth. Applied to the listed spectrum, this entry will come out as 0.030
